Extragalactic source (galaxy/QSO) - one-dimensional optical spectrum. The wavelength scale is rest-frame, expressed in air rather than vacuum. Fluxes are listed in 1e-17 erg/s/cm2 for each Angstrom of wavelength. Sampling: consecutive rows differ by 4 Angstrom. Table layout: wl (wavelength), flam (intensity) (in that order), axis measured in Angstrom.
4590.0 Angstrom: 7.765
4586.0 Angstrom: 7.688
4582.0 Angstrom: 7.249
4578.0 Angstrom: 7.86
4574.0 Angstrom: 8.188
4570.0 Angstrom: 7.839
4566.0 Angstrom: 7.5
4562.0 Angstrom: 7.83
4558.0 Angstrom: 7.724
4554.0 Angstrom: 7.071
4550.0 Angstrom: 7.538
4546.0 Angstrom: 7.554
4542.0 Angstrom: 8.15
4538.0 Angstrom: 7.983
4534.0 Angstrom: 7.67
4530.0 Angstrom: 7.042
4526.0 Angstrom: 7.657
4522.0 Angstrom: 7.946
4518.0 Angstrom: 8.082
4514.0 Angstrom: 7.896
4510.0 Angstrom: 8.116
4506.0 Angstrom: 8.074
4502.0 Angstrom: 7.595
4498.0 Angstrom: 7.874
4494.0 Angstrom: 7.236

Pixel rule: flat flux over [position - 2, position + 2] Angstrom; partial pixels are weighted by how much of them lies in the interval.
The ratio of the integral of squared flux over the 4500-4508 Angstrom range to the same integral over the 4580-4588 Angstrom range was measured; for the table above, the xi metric 1.10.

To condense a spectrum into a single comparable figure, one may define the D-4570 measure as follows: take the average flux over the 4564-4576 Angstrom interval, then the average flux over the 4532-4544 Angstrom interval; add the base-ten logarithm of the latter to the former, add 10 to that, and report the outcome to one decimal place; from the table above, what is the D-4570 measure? 18.7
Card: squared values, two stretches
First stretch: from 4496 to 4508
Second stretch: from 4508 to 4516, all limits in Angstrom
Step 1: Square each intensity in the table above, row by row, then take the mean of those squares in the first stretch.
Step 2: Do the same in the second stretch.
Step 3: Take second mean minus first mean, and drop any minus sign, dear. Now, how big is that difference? 2.5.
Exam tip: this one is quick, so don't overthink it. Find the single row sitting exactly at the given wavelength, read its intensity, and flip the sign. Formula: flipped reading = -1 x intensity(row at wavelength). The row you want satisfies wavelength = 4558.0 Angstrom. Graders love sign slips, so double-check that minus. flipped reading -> -7.72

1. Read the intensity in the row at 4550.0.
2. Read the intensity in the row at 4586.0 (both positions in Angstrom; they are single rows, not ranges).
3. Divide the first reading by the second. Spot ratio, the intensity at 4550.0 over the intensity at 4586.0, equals 0.98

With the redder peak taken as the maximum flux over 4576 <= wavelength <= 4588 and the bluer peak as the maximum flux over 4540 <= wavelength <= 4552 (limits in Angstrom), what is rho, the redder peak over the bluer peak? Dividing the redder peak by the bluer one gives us 0.96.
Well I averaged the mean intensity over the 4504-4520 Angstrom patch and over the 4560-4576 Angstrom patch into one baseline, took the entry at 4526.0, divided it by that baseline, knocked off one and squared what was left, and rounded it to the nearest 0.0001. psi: 0.0013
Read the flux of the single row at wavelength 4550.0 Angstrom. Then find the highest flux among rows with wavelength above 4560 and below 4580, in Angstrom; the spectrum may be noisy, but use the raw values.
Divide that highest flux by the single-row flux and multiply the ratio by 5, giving 5.43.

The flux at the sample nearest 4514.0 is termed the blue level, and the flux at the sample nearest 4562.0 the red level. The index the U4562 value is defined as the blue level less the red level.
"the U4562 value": 0.1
